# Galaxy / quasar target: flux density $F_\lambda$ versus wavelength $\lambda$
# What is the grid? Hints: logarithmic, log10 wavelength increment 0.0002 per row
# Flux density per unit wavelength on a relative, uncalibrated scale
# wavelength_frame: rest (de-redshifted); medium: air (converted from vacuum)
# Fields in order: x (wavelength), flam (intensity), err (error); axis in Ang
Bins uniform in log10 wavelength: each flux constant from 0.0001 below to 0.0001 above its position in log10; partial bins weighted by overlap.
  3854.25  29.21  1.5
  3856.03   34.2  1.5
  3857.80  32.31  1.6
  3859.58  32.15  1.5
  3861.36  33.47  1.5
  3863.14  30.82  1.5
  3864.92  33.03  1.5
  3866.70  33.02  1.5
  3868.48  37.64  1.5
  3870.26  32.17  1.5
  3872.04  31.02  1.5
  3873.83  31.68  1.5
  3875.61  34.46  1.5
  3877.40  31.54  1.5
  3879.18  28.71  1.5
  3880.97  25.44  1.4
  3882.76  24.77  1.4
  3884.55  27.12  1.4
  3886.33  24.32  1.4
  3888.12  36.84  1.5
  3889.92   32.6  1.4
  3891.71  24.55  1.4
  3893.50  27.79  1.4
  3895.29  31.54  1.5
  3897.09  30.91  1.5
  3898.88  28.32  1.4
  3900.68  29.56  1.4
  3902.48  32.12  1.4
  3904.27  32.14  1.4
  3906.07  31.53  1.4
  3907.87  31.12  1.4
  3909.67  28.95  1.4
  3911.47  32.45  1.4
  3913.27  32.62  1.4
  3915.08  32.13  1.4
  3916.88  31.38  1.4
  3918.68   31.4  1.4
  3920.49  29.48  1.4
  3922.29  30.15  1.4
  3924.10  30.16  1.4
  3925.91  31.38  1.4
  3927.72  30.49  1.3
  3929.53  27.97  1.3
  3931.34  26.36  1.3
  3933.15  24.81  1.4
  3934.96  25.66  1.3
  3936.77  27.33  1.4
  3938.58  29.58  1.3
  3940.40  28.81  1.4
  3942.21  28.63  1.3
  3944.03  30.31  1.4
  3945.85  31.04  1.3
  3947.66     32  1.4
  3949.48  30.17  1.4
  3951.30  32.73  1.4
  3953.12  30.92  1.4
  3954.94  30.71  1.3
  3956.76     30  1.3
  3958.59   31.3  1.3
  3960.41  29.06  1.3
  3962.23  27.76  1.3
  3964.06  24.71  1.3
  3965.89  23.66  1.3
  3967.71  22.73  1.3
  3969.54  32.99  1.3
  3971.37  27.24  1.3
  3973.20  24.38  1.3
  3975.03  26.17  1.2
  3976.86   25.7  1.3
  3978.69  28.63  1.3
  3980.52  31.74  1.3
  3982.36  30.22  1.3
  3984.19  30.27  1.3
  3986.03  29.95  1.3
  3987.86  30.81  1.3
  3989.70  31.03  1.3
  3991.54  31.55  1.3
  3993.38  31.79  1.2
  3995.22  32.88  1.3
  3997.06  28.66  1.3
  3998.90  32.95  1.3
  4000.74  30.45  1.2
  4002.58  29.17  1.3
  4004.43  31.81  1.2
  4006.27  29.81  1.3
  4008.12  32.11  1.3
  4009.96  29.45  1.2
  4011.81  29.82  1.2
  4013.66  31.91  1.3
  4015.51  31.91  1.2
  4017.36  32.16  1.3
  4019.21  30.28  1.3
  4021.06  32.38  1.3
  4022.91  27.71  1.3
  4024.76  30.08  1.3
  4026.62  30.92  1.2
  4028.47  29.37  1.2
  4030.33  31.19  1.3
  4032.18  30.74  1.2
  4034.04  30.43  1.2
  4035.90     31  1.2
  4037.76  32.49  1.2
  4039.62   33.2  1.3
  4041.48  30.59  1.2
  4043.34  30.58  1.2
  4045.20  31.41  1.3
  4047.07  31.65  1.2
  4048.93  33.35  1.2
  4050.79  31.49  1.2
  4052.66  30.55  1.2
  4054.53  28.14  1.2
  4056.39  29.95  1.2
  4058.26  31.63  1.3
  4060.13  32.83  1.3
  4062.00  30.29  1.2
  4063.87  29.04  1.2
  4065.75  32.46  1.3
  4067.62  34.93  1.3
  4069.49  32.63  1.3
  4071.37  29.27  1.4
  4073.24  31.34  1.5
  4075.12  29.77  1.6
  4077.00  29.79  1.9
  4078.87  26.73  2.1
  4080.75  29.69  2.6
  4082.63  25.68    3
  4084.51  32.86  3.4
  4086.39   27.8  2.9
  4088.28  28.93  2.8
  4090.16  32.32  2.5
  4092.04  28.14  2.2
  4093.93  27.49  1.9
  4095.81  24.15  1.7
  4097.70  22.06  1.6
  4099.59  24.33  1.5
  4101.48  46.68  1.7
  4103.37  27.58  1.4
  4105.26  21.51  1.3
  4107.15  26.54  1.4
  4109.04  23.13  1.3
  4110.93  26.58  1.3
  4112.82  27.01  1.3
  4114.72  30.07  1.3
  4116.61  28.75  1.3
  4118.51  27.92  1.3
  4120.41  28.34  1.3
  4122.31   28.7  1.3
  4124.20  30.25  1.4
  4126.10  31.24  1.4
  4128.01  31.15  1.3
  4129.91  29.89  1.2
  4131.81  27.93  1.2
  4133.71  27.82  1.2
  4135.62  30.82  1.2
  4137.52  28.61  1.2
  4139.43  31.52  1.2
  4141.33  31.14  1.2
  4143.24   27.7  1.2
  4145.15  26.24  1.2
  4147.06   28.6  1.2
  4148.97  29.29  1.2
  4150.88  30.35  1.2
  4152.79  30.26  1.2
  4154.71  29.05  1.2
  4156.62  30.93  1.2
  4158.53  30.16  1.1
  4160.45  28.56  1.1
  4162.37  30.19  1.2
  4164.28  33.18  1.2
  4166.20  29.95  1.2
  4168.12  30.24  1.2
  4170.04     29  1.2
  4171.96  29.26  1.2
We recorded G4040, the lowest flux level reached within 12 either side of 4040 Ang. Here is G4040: 29.37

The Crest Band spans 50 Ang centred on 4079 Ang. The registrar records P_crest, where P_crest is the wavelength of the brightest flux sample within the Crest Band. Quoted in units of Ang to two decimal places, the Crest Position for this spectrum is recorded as 4101.48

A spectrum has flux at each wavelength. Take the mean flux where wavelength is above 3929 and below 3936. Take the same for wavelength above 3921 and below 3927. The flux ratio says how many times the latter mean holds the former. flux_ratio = 1.17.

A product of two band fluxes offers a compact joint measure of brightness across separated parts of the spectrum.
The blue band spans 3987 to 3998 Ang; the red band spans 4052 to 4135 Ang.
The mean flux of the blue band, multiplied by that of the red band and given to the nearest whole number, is 908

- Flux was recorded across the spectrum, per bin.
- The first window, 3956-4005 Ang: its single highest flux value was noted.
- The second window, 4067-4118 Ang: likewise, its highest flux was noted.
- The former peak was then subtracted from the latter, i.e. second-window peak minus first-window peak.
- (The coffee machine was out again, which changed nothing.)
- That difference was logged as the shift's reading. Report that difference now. 13.7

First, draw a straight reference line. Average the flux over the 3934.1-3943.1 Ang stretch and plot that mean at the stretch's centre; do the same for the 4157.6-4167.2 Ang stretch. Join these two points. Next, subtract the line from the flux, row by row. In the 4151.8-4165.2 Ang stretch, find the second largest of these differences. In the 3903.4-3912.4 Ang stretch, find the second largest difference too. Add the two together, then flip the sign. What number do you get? -5.1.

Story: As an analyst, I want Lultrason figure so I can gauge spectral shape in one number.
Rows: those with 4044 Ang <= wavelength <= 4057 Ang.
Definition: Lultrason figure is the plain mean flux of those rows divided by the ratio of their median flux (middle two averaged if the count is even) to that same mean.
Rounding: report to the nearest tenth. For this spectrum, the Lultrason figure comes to 30.5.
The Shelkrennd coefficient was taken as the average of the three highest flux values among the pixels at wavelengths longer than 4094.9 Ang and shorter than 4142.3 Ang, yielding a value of 36.5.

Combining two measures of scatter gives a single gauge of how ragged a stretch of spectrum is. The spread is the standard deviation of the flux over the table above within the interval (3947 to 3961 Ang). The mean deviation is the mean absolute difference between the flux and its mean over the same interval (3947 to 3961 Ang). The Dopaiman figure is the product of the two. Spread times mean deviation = 1.0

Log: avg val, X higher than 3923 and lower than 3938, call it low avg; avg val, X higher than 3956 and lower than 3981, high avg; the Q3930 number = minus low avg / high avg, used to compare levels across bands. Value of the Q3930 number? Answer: -1.02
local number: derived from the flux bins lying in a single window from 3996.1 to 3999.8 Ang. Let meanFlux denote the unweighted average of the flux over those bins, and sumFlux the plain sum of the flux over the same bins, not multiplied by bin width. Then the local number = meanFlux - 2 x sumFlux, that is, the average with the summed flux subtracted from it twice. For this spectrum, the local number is -92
